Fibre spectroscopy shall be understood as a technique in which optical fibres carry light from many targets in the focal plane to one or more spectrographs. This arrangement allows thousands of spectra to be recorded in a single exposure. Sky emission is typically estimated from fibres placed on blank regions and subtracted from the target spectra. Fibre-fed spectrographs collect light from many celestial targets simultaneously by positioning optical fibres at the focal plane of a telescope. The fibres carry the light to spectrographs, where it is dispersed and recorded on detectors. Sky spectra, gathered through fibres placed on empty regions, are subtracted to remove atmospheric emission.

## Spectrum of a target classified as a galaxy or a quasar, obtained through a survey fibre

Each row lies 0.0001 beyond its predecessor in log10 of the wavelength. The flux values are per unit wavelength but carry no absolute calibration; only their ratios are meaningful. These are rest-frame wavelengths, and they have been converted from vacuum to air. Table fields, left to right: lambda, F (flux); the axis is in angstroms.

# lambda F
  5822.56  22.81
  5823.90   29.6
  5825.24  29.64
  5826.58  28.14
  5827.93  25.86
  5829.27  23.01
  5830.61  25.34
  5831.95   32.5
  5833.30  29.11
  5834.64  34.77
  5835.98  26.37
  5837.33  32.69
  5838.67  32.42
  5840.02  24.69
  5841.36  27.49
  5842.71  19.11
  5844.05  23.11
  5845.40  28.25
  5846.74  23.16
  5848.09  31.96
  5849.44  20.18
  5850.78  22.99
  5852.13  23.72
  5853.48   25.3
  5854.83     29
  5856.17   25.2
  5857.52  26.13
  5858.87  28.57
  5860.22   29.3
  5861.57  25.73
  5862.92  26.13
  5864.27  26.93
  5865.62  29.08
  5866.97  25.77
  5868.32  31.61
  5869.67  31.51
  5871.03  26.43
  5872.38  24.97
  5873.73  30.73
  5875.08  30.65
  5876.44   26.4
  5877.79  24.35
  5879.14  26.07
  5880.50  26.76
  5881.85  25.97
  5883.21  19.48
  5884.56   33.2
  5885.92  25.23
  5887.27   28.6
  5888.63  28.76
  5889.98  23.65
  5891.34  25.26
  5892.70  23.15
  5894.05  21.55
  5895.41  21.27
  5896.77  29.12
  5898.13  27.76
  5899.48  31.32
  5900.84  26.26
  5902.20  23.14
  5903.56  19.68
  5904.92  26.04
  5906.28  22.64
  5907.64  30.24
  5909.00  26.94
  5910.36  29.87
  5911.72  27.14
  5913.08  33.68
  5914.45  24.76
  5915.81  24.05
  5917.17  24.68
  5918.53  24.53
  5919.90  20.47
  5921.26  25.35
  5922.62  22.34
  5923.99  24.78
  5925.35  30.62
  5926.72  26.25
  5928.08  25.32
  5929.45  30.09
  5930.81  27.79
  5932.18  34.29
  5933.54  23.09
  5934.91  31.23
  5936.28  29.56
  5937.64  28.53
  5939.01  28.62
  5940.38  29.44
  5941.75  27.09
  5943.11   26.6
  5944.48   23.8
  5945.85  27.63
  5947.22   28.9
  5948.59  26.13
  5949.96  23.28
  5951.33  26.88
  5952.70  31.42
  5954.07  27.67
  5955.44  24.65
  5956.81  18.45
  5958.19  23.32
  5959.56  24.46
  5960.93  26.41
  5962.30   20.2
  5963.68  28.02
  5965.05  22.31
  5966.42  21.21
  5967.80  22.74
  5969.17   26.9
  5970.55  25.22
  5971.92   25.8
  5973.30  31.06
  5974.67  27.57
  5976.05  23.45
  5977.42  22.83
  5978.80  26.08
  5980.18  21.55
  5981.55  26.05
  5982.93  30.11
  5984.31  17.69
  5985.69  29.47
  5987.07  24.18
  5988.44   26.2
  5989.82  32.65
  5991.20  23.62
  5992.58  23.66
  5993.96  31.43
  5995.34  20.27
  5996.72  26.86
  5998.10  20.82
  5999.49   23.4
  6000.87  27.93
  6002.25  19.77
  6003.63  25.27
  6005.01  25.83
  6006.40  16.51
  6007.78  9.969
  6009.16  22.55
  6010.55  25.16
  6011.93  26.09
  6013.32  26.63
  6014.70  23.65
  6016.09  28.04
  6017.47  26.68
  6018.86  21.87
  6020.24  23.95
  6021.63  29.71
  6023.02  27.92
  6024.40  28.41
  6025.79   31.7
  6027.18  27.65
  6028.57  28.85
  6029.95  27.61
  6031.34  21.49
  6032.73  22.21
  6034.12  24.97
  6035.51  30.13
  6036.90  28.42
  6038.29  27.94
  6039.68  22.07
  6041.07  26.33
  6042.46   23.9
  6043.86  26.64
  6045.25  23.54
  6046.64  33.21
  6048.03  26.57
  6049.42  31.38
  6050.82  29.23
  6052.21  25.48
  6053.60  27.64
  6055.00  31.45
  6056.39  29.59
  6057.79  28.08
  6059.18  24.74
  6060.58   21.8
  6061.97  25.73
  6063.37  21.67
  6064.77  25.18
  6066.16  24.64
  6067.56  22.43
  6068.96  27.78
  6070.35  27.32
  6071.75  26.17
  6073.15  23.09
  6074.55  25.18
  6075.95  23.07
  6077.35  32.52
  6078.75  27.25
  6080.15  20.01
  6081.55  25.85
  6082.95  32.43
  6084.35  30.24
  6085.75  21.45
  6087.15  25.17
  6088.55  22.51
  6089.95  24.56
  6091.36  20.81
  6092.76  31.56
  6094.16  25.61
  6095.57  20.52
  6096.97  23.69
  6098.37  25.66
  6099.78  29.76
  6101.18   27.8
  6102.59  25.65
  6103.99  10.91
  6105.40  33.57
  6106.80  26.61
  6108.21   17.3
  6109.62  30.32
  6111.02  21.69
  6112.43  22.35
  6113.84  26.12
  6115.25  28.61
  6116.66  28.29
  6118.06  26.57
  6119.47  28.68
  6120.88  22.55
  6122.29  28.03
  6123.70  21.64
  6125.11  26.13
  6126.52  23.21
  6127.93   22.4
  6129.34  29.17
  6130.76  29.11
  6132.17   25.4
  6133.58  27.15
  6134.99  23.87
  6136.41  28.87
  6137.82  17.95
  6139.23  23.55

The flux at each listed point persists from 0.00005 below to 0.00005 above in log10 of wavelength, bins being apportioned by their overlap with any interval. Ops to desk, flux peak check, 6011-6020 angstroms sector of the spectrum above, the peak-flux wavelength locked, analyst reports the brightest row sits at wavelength 6016.09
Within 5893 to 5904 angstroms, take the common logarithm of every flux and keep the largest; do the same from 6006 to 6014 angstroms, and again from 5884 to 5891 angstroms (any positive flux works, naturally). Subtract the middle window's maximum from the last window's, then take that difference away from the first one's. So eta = 1.40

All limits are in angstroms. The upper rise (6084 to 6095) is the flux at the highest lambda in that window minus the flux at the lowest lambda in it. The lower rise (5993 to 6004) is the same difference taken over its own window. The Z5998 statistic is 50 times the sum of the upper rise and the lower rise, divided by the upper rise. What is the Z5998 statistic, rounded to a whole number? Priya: 117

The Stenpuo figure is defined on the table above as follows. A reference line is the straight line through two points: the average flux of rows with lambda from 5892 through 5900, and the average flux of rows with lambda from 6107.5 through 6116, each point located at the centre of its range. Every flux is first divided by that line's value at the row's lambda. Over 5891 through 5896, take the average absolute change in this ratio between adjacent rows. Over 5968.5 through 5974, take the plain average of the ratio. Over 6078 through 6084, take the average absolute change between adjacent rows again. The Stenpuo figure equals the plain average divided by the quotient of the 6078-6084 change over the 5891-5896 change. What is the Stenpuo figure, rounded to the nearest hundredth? 0.21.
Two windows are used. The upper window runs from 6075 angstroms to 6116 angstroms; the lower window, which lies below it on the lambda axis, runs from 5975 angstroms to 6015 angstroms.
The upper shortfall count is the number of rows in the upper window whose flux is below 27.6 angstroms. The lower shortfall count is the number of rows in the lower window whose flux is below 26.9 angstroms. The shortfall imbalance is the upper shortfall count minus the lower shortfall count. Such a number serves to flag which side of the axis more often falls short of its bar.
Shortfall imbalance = -4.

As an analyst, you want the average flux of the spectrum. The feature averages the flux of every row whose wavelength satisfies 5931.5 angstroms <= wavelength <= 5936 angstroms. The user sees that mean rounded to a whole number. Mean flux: 30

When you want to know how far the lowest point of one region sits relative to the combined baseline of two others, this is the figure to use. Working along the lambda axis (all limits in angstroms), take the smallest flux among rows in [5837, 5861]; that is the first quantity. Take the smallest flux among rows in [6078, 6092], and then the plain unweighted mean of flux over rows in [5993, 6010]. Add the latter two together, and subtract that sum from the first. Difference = -23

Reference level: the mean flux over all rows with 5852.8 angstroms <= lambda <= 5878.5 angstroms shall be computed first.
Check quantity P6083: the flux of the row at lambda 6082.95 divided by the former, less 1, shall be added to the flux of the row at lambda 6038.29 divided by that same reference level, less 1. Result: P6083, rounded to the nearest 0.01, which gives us 0.19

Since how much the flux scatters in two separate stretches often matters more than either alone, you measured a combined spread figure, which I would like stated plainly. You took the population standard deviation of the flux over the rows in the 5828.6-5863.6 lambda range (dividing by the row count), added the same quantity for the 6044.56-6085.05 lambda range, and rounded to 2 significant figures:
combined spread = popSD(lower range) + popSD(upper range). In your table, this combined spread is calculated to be 7.4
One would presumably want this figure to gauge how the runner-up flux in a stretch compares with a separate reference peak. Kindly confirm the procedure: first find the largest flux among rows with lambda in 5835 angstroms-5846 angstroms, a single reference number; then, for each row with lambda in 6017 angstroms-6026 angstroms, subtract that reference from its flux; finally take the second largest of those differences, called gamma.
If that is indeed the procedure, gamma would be -3.0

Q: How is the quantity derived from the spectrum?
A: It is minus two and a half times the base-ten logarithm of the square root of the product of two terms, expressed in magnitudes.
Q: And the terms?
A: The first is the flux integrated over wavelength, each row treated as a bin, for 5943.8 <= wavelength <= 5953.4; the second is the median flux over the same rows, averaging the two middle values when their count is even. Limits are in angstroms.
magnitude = -4.80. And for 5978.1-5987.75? -4.75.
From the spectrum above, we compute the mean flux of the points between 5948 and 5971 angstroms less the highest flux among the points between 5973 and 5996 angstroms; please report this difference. -8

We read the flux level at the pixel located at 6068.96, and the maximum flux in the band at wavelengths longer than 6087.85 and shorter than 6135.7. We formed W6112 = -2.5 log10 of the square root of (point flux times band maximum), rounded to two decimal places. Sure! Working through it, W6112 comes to -3.71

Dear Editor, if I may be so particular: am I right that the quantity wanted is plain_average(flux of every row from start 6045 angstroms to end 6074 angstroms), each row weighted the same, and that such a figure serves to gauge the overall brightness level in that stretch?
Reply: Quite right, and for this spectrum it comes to 26.5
